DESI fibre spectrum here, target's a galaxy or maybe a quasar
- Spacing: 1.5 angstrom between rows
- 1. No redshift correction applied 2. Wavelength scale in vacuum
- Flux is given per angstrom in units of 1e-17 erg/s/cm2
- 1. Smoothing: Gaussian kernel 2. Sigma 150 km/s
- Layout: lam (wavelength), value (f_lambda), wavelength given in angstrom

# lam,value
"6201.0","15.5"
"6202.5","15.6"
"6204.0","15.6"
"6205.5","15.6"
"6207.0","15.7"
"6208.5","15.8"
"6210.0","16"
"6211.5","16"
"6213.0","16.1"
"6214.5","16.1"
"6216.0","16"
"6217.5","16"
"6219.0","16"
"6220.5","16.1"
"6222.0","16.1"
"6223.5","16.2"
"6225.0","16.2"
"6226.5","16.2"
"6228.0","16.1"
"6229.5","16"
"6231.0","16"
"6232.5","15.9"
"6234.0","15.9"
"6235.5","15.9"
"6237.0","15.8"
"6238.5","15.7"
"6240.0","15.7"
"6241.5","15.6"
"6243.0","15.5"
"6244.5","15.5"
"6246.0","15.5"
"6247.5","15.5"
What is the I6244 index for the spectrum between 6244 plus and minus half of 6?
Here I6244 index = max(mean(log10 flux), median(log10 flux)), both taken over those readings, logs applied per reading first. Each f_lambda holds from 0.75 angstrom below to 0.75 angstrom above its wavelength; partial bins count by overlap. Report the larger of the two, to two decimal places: 1.19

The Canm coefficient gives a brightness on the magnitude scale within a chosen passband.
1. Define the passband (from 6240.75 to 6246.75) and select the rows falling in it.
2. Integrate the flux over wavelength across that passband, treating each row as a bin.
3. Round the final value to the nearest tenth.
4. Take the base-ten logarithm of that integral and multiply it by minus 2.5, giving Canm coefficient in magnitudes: -4.9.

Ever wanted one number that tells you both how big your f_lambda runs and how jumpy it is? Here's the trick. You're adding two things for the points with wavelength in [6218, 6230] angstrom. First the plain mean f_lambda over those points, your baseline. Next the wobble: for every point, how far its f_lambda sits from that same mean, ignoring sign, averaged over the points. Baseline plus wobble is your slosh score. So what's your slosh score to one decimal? 16.2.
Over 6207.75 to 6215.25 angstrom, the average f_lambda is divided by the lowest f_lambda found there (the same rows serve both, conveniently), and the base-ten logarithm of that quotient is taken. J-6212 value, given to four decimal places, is 0.0055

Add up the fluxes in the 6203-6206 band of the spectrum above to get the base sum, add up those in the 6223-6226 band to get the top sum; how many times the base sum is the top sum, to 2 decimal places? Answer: 1.04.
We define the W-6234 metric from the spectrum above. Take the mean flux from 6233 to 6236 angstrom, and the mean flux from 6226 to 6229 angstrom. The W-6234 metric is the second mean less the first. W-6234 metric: 0.2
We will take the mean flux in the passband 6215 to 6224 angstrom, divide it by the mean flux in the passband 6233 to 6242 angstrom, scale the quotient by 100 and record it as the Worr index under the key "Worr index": 102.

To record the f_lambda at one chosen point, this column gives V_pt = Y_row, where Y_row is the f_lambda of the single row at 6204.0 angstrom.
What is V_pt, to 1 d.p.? 15.6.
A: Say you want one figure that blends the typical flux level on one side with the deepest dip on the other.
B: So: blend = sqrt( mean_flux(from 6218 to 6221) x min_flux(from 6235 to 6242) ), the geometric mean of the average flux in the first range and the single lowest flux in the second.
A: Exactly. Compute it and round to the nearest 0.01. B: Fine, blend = 15.82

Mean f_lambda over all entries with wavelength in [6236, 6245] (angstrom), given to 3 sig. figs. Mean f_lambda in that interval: 15.6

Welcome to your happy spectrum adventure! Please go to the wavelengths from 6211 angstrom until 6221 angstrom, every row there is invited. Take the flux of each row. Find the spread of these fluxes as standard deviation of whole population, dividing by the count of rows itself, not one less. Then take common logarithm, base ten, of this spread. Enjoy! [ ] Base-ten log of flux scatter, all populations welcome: -1.31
